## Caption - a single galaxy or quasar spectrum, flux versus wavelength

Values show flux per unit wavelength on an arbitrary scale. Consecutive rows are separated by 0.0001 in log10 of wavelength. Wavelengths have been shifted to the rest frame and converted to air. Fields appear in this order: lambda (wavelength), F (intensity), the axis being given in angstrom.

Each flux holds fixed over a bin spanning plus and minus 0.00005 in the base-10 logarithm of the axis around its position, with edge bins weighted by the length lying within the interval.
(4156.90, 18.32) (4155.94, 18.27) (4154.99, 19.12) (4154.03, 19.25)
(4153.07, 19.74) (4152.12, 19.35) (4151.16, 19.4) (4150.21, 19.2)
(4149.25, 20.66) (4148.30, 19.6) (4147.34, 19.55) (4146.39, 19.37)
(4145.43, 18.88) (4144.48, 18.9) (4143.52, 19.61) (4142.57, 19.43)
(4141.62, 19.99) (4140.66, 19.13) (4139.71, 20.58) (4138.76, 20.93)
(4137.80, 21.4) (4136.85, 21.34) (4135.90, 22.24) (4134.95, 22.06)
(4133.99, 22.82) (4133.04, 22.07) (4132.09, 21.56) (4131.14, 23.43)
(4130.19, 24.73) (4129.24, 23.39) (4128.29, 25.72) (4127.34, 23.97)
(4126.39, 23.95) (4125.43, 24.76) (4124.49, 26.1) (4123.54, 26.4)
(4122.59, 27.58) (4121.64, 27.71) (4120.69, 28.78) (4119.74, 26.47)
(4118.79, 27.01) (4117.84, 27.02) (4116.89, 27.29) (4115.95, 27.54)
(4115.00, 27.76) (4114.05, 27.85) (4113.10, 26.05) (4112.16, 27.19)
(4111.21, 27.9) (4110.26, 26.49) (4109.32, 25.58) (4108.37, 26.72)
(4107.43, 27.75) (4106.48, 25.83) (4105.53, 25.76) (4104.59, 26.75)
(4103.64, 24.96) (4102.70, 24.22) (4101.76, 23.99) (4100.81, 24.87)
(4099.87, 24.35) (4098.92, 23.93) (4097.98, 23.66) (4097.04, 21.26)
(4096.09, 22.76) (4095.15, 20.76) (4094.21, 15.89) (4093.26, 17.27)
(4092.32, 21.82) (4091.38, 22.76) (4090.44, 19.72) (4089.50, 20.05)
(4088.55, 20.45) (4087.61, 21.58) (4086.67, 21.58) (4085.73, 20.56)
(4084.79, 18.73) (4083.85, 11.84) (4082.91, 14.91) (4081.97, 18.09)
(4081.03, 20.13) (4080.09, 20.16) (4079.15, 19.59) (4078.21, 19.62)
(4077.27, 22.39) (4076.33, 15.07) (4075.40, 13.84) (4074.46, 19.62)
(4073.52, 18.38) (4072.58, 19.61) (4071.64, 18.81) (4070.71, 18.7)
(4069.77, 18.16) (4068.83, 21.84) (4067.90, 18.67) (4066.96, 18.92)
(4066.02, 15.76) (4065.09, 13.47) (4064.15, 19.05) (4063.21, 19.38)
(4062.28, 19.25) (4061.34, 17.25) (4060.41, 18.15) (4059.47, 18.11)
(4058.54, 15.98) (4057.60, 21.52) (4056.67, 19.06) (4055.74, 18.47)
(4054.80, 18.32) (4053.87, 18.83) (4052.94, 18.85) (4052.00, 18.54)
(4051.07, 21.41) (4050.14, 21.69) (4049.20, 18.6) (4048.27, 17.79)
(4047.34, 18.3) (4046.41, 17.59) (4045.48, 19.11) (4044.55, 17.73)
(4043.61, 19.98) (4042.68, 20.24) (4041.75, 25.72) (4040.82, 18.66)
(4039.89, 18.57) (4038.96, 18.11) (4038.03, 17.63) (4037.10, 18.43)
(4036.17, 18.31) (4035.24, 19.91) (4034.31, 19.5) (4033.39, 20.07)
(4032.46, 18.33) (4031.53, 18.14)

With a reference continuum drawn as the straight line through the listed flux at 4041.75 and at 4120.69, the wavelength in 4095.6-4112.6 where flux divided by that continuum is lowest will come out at 4097.04 angstrom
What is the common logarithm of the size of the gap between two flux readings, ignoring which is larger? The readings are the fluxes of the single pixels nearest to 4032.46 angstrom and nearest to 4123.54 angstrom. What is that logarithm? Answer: 0.91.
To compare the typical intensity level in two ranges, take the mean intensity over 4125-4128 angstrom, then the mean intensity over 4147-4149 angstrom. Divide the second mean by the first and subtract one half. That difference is 0.31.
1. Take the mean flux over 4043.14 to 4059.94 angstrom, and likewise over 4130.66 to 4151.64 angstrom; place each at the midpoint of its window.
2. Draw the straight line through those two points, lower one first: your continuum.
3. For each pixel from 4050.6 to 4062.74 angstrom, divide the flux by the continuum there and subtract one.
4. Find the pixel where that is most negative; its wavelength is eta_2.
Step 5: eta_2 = 4058.54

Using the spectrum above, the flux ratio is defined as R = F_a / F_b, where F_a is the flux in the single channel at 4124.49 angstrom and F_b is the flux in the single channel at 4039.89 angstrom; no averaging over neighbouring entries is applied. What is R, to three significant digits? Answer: 1.41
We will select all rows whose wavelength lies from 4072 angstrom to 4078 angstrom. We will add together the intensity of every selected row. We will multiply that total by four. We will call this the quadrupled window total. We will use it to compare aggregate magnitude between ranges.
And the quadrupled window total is 436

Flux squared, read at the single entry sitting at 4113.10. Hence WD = 679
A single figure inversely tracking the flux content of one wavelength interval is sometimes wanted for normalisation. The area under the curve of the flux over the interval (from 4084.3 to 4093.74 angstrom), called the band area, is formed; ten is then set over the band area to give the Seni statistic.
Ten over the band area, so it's 0.052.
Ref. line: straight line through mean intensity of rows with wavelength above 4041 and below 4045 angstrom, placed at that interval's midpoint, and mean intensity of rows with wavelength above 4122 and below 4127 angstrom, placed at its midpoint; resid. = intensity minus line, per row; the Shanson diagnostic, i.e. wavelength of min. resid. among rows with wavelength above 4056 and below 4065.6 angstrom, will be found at 4065.09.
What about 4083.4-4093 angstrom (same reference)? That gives 4083.85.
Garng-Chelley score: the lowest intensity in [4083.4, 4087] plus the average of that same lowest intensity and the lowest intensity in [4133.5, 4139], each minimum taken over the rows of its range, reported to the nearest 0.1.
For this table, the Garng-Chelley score 28.2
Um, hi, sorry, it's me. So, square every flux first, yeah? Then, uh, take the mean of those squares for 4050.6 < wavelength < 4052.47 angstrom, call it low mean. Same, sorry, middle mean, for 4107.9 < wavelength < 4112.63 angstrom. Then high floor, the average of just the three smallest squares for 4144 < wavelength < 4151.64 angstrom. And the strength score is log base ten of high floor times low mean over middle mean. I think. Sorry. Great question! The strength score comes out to 2.3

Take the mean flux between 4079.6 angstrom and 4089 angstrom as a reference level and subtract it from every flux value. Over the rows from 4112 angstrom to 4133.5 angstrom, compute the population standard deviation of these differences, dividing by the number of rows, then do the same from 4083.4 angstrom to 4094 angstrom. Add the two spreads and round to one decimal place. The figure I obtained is 4.8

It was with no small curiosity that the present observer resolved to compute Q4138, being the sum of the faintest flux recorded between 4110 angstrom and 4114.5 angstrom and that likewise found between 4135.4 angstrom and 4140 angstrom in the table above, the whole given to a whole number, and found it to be 47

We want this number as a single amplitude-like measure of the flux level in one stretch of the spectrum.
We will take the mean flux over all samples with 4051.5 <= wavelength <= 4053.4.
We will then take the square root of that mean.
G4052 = 4.3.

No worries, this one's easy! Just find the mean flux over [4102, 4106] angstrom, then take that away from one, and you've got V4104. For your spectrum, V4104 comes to -24.4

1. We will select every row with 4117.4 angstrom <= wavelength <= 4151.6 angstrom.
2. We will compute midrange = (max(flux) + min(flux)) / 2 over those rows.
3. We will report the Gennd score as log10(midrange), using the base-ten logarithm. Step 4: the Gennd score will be 1.377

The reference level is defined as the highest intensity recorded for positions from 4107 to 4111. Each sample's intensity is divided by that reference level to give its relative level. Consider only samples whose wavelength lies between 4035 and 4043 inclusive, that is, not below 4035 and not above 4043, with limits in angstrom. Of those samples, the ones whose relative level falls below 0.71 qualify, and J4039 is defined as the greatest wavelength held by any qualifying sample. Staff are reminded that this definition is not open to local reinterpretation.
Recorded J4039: 4040.82 angstrom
